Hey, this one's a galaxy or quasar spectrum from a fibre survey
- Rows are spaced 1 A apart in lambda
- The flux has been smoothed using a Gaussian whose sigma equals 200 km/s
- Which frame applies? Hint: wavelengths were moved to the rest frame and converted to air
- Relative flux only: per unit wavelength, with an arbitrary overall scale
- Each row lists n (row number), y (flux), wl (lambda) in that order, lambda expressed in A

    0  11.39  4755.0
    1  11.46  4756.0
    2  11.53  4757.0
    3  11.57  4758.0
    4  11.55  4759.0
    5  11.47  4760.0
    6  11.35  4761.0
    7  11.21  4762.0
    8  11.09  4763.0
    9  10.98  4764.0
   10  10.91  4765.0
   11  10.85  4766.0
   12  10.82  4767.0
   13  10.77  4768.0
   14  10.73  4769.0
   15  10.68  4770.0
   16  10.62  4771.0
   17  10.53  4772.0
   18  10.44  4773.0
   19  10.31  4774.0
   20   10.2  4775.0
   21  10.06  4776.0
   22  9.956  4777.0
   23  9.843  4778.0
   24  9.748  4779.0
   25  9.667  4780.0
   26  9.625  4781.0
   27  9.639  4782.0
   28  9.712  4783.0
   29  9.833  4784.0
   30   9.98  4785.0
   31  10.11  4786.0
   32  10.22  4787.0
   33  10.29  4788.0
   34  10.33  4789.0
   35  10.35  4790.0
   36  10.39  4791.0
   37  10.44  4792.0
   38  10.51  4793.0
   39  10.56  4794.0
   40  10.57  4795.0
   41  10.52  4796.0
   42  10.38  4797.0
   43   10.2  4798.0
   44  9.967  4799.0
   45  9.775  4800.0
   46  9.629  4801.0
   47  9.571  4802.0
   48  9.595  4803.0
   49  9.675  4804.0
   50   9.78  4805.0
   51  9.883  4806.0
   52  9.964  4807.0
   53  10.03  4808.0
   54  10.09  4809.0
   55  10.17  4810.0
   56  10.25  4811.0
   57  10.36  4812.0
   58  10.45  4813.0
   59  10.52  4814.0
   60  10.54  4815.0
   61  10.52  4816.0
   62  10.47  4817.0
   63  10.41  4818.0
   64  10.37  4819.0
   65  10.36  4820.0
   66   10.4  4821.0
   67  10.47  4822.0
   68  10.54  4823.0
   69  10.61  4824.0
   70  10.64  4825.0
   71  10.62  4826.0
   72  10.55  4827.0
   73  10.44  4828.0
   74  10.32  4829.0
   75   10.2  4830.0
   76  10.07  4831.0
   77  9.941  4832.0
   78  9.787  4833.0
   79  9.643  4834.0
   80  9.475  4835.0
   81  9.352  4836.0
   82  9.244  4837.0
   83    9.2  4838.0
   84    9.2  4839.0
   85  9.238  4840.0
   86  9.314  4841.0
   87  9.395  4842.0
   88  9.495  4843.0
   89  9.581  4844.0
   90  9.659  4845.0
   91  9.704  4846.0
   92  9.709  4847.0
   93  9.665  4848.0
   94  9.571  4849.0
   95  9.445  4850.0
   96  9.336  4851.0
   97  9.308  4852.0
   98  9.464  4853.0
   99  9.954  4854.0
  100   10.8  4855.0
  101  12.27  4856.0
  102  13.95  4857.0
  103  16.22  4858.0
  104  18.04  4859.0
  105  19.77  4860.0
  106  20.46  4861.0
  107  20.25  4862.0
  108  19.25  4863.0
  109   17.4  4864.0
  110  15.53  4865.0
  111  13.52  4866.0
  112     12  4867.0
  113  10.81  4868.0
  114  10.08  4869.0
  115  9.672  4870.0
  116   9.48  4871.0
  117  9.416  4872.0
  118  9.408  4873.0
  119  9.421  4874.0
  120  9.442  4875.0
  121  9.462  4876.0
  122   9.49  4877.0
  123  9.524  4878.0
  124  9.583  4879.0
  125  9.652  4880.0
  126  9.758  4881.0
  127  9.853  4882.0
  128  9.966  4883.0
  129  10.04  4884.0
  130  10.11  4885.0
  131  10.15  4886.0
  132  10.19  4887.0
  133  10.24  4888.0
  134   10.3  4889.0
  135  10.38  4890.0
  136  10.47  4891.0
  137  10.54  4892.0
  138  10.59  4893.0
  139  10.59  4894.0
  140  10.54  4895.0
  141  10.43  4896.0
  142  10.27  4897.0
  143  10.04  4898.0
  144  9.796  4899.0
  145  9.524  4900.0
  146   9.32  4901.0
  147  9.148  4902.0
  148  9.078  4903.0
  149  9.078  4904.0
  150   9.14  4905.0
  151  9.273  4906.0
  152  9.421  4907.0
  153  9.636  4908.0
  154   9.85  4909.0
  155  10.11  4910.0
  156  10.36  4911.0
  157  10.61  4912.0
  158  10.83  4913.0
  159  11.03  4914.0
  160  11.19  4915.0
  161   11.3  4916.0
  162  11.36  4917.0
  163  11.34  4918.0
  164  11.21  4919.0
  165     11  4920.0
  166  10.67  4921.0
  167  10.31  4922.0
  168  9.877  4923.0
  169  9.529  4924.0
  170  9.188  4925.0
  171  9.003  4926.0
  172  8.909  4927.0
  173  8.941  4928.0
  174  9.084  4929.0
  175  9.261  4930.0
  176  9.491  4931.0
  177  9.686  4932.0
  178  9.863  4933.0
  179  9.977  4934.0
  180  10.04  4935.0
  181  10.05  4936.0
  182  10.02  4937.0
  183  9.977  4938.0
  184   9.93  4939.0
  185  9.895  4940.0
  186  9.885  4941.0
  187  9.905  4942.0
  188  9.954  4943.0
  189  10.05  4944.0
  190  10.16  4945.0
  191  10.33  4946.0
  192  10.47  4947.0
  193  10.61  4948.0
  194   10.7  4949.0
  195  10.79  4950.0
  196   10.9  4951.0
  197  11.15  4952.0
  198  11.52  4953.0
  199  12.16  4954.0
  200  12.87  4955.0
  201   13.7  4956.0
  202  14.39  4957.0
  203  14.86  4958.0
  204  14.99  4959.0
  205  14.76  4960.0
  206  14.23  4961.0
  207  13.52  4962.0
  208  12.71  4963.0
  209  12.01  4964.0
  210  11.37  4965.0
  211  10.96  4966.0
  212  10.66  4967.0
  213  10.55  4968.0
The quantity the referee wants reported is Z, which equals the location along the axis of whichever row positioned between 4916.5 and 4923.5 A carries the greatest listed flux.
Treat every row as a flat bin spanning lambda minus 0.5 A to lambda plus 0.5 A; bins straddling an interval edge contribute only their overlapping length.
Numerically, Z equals 4917.0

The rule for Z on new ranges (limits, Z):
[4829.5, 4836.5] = 4830.0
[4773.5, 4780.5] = 4774.0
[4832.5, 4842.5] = 4833.0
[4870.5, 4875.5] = 4871.0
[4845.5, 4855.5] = 4855.0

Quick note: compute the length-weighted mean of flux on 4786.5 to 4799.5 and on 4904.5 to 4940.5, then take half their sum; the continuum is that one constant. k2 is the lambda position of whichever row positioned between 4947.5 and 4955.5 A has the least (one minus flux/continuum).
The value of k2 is 4955.0 A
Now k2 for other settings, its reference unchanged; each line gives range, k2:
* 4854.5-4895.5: 4861.0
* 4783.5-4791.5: 4791.0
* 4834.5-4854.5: 4854.0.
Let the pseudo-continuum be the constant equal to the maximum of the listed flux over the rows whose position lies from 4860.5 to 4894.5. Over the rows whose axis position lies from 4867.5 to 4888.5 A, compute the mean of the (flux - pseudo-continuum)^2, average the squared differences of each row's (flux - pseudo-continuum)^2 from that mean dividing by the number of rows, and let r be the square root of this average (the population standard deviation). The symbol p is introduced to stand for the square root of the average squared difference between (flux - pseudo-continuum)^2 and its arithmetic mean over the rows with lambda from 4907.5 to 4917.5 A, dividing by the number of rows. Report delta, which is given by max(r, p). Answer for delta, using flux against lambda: 11.6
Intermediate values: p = 11.6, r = 8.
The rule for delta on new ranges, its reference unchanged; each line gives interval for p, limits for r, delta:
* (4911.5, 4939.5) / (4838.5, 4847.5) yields 16.2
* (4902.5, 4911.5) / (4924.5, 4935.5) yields 9.6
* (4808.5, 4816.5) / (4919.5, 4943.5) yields 10.9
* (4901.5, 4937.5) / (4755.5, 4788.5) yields 16.2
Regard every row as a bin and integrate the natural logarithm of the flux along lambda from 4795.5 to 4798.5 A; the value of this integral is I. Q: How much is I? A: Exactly 7.02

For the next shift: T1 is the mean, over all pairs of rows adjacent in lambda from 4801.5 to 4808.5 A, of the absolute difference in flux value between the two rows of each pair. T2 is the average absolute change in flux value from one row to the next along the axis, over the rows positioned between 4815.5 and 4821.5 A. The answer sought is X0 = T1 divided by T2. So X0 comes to 1.9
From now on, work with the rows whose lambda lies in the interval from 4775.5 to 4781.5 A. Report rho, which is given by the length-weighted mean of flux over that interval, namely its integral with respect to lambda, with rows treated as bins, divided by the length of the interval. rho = 9.8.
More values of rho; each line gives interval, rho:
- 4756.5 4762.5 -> 11.4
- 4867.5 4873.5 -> 9.8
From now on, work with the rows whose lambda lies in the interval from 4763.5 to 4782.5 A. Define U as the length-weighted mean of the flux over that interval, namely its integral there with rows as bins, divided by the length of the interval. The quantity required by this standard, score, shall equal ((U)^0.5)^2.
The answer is 10.3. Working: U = 10.3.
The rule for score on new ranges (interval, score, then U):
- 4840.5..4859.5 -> 10.8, 10.8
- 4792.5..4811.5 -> 10.1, 10.1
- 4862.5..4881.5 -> 11.2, 11.2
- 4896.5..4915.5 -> 9.9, 9.9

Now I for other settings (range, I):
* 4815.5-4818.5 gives 7.04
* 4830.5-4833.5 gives 6.89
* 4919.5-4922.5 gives 7.10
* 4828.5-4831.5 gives 6.97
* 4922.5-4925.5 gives 6.76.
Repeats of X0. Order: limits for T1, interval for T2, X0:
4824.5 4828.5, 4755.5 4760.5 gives 1.3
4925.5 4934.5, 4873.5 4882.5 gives 2.7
